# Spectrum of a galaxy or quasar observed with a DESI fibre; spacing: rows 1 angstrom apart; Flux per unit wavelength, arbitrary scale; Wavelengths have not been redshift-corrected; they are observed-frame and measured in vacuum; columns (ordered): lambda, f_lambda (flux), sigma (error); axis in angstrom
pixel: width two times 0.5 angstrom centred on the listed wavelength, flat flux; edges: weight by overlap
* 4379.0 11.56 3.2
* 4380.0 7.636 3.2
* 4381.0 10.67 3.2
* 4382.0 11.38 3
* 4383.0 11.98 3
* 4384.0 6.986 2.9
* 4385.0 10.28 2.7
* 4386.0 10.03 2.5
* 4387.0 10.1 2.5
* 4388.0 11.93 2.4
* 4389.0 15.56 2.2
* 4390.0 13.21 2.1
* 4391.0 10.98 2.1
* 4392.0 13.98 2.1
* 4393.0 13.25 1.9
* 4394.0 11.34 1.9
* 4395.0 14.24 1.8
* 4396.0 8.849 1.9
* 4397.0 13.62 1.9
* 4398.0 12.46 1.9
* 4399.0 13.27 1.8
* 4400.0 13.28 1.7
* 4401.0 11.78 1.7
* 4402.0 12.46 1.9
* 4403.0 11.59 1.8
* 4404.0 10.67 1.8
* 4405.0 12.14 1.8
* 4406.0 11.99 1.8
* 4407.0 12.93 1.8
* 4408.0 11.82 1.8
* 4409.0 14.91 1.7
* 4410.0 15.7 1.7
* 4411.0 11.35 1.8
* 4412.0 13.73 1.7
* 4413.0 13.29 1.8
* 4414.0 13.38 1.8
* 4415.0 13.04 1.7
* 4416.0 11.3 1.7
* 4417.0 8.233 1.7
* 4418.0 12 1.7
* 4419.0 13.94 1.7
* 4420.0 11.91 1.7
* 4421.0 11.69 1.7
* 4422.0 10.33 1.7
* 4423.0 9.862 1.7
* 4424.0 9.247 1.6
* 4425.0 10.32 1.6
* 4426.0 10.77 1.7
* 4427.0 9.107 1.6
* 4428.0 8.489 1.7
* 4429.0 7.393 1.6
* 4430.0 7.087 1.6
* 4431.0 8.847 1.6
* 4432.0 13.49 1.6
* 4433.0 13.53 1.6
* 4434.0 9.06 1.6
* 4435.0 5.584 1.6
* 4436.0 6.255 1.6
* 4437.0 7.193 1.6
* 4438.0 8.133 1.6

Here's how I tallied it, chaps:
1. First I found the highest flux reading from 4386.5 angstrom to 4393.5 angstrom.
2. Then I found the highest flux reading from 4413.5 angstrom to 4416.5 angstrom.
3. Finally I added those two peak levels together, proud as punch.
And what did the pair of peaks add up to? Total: 28.9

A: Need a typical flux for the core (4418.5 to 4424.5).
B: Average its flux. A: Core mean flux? 11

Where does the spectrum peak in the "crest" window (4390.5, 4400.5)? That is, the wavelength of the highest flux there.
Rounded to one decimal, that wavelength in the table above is 4395.0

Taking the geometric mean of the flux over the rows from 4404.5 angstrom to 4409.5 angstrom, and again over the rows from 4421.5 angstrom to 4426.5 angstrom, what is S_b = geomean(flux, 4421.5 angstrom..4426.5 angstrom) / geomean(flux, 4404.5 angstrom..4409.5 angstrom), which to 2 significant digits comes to 0.79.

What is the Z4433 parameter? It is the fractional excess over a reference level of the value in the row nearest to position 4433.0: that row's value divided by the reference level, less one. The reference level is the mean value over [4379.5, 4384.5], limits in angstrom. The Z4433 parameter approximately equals 0.39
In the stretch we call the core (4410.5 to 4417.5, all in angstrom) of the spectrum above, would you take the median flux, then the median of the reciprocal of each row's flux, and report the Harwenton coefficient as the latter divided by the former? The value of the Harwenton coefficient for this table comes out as 0.0059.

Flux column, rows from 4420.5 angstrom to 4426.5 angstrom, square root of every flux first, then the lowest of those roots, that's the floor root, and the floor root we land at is 3.0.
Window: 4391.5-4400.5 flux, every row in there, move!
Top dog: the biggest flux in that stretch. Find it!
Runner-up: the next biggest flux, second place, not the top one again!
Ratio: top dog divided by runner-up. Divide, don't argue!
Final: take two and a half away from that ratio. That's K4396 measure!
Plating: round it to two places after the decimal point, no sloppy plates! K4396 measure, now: -1.48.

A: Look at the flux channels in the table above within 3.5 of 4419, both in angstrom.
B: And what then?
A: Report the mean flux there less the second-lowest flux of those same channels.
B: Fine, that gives 1.0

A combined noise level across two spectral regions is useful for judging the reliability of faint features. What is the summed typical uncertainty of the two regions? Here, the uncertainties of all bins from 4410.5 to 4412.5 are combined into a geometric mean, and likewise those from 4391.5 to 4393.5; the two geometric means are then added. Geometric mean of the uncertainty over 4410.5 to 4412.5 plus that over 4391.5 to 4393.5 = 3.75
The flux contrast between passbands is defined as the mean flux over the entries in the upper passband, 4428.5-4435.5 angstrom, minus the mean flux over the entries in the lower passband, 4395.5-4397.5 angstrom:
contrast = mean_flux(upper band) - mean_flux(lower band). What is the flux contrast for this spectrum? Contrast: -2.0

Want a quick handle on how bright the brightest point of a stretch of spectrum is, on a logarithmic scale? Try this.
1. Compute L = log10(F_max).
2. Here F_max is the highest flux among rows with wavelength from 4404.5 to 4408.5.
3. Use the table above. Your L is 1.11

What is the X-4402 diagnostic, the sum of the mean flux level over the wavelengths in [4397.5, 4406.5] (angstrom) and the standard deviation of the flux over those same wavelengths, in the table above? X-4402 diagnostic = 13.0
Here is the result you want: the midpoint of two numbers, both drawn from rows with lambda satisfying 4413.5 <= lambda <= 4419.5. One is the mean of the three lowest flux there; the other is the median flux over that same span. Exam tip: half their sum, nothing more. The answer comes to 11.5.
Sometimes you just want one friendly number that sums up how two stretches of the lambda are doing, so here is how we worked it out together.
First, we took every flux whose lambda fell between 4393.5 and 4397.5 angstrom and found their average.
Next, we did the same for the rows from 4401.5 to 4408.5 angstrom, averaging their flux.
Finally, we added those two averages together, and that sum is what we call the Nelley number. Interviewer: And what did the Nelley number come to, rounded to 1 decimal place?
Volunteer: 24.0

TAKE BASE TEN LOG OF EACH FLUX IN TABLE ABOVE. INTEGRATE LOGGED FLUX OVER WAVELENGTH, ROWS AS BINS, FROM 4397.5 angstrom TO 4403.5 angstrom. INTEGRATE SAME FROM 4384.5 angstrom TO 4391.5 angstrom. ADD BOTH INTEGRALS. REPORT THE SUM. 14.0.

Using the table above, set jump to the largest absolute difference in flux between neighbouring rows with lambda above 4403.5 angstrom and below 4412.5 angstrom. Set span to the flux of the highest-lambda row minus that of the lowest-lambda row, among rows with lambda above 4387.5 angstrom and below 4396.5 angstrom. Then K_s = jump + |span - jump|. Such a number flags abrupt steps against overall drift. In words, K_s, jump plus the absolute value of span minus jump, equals 11.8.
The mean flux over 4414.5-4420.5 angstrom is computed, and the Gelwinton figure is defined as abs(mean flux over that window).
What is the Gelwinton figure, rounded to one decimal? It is 11.7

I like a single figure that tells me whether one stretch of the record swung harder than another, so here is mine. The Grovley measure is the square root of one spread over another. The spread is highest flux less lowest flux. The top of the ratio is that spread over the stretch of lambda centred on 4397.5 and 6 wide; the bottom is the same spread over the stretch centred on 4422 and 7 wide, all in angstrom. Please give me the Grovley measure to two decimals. 1.07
